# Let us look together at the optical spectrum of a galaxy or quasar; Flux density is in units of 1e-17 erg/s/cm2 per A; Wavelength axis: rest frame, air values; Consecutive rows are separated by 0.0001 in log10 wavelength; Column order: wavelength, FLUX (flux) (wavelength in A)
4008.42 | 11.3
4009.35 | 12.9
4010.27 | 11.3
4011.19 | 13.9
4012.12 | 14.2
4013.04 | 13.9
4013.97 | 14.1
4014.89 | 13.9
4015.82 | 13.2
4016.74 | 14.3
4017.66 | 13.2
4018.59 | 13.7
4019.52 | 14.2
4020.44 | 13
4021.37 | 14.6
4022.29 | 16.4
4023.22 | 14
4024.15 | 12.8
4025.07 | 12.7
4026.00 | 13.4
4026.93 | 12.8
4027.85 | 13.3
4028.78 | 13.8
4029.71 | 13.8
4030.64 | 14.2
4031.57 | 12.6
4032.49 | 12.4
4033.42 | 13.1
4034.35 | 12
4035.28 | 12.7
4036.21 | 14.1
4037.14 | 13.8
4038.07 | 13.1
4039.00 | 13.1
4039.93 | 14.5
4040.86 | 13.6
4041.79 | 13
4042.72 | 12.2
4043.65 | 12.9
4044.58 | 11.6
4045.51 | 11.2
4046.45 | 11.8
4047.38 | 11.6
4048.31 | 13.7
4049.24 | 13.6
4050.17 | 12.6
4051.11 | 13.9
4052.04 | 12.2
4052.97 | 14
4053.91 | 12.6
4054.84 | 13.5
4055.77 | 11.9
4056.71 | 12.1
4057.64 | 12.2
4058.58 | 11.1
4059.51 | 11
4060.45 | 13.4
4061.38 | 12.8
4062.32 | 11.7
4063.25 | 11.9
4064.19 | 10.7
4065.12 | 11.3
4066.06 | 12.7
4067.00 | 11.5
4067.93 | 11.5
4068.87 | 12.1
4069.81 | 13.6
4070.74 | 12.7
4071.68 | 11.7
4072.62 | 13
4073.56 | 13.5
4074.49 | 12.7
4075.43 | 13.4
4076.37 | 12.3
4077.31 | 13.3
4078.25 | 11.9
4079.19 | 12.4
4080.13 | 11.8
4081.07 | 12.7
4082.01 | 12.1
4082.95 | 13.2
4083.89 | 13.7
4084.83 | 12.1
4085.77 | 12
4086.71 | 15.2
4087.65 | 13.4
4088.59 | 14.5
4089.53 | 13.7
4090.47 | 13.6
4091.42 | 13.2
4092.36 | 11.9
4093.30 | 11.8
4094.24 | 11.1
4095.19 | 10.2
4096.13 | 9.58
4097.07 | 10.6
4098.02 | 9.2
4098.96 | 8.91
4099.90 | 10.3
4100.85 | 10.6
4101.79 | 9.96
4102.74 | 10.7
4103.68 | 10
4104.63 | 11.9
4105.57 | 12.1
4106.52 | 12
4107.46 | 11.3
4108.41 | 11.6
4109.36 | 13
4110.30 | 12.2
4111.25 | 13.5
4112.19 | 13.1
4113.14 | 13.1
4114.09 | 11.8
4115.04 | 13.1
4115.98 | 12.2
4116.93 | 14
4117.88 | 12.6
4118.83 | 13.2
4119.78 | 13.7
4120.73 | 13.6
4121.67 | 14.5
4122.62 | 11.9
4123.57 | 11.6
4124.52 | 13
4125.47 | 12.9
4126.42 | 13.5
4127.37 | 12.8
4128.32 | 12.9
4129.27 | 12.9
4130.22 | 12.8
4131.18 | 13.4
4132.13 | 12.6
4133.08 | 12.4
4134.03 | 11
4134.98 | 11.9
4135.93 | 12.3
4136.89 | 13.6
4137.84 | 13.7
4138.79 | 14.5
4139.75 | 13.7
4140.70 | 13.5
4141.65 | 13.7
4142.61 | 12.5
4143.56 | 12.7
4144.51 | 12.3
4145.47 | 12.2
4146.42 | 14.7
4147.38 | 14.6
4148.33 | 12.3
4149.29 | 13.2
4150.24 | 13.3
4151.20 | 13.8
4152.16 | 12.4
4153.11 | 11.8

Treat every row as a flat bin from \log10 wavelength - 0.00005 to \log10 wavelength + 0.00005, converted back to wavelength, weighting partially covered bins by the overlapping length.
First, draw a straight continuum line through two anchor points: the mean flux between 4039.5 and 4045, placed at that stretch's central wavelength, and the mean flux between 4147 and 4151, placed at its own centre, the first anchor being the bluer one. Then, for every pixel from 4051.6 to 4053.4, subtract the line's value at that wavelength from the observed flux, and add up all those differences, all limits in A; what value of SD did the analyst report 0.2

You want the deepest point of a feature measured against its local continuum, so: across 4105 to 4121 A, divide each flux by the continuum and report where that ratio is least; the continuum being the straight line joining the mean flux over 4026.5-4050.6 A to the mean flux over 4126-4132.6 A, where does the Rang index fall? 4107.46 A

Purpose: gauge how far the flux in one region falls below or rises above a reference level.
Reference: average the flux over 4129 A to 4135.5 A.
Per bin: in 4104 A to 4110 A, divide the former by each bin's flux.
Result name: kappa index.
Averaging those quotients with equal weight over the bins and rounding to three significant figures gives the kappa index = 1.04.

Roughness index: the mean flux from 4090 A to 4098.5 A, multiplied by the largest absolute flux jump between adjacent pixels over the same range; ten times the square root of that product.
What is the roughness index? 40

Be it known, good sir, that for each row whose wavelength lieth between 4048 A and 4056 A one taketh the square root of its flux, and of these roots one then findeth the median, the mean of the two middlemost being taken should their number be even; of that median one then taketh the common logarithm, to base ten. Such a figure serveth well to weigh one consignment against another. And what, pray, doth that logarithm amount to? 0.565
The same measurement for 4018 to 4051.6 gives 0.559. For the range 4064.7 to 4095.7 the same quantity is 0.552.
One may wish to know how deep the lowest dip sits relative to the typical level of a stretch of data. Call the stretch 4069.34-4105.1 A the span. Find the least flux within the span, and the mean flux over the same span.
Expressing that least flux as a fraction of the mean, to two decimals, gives 0.74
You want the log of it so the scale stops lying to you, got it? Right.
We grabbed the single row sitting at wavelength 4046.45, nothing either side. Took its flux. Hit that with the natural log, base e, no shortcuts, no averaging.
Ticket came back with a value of 2.47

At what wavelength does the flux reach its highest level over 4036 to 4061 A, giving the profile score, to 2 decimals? 4039.93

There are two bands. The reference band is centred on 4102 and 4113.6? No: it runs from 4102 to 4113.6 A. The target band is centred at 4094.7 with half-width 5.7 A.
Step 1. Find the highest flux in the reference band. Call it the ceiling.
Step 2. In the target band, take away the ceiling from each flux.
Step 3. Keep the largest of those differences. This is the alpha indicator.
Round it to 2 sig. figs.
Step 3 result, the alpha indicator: 0.20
